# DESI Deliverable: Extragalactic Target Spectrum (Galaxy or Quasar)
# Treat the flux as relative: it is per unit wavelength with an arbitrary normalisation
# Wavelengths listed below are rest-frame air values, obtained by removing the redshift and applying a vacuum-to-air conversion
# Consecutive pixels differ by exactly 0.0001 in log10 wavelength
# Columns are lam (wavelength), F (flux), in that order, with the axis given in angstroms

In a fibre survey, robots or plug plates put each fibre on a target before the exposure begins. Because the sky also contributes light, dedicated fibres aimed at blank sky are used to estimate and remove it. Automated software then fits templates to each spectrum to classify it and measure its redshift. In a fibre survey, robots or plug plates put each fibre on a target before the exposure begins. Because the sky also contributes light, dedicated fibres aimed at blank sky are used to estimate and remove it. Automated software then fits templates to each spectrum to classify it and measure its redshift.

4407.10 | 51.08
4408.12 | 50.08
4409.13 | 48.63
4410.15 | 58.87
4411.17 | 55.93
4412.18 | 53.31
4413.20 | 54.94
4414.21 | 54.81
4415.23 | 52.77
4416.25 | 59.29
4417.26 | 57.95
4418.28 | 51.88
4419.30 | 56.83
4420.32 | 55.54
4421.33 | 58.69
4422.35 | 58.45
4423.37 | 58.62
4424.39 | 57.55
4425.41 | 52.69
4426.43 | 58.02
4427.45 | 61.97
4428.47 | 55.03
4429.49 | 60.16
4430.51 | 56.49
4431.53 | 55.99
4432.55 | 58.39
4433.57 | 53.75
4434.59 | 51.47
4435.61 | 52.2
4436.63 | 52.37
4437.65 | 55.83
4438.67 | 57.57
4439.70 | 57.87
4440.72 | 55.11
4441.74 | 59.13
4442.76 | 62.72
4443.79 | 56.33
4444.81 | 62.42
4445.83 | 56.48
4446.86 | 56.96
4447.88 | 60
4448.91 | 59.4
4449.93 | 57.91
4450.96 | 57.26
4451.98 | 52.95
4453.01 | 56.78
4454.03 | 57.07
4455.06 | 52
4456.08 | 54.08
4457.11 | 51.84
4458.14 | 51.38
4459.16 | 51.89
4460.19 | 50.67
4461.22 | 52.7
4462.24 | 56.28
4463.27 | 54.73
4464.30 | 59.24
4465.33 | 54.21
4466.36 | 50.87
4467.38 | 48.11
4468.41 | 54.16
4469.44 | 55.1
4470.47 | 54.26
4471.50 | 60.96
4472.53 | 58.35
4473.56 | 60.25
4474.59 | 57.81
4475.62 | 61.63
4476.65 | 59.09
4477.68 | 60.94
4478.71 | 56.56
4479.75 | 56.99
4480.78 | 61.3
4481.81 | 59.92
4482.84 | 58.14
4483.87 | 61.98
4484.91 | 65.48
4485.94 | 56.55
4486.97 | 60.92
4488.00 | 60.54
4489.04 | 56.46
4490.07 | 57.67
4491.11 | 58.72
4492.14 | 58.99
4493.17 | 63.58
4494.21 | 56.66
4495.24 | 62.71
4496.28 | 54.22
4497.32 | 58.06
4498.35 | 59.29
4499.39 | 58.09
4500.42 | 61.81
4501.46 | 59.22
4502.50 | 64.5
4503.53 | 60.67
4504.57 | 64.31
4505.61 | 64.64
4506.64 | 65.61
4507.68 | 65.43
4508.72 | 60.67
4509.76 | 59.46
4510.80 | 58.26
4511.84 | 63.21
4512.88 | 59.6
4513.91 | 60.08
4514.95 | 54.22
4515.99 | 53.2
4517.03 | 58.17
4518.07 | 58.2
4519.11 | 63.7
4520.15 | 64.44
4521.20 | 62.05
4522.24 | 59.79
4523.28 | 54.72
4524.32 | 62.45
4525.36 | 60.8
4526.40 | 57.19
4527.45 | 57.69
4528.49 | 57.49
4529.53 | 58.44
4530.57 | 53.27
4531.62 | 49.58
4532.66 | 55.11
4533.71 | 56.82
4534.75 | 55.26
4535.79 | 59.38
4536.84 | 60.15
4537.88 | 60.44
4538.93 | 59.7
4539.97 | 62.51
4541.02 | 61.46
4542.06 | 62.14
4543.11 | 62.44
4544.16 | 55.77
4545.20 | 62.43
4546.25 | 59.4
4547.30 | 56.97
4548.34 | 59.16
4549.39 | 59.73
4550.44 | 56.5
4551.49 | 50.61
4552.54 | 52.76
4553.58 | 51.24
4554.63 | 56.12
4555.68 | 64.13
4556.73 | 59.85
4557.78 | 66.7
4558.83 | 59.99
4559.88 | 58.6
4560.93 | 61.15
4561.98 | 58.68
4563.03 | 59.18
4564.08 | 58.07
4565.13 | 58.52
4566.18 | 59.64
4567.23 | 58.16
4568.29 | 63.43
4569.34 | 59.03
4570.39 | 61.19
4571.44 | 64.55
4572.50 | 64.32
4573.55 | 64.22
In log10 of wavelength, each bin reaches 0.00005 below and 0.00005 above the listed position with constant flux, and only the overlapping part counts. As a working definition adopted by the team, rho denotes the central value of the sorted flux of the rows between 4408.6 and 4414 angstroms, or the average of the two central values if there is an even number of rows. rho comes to 54.9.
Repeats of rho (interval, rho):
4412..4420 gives 54.9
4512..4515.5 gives 59.6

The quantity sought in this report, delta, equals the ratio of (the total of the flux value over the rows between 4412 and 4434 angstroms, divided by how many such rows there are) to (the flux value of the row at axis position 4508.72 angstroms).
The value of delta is 0.93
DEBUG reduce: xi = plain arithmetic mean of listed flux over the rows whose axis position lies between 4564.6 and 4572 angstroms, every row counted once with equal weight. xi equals 60.6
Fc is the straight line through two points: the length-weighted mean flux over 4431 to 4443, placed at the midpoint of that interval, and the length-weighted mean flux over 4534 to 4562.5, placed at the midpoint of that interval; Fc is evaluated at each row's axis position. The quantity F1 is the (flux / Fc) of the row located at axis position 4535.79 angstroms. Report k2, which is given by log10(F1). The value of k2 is 0.005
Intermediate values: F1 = 1.01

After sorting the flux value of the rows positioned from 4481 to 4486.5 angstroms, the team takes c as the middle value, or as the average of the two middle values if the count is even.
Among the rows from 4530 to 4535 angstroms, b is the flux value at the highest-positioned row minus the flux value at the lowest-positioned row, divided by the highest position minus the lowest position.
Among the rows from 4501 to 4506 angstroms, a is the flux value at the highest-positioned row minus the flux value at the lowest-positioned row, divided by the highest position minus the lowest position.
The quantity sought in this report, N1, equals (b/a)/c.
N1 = 0.01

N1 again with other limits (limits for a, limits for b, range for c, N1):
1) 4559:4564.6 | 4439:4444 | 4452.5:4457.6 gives 0.06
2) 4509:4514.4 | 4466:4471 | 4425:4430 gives 0.10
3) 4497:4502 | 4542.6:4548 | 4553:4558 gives -0.08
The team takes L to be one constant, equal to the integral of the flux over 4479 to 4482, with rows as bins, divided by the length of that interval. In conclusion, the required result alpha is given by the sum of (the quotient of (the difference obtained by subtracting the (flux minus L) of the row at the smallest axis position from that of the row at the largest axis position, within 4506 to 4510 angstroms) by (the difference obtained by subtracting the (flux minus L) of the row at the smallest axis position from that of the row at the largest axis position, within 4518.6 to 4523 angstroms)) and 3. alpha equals 4.6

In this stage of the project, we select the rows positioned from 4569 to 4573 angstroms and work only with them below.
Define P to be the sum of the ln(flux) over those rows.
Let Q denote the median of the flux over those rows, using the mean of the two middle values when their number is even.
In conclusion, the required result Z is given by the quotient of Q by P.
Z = 3.80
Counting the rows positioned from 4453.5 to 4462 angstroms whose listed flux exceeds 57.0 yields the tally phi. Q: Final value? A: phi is 1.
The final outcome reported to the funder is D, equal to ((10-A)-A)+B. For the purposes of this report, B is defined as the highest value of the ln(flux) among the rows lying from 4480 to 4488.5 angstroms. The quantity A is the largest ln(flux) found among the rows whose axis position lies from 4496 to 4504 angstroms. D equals 5.85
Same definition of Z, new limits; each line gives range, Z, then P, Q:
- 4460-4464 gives 3.37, 15.9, 54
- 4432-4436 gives 3.32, 15.9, 53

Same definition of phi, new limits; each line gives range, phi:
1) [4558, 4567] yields 8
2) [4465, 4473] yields 2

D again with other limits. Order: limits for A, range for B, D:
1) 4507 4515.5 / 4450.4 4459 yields 5.69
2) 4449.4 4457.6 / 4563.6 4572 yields 6.05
